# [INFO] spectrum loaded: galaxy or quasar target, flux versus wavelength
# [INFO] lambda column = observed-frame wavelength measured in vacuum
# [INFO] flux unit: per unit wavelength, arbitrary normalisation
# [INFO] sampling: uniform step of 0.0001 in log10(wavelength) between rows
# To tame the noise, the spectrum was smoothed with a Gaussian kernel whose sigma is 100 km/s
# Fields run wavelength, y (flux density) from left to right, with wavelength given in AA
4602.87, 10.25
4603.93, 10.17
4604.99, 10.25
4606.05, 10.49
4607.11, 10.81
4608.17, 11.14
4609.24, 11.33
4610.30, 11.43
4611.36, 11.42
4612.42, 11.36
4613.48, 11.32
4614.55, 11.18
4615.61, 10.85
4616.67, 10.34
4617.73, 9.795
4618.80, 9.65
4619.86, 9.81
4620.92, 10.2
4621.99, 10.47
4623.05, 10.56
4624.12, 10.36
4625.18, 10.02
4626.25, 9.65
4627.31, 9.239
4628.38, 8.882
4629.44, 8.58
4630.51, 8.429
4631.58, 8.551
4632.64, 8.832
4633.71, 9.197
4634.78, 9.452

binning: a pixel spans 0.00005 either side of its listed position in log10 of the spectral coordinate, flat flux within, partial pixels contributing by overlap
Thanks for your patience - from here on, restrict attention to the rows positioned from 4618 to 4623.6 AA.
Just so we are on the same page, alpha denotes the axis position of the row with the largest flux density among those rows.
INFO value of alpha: 4623.05 AA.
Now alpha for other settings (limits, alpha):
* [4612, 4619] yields 4612.42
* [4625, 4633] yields 4625.18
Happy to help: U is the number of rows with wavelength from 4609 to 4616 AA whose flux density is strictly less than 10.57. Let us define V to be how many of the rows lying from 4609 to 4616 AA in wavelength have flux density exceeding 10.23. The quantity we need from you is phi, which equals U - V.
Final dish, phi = -7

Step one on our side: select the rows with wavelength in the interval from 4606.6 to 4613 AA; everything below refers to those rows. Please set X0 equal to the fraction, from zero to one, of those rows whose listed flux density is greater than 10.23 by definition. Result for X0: 1.0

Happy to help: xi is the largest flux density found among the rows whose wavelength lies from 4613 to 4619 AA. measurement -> 11.32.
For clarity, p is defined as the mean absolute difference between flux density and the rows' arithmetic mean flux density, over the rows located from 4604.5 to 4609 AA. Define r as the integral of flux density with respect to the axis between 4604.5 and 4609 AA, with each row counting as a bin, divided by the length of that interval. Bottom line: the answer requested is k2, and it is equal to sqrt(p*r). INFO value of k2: 1.8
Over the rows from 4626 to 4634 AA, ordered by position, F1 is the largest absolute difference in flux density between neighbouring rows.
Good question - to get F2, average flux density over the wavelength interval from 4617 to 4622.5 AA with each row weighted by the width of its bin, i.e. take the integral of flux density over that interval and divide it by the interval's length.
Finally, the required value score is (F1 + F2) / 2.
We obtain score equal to 5.2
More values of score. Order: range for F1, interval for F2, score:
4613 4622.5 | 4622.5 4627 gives 5.3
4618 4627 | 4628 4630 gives 4.6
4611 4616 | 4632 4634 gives 4.7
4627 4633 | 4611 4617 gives 5.7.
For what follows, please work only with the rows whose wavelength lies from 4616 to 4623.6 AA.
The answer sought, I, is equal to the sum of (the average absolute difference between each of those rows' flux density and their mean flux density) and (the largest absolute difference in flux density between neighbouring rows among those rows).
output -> 0.86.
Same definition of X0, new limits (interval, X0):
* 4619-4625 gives 0.6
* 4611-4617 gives 1.0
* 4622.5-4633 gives 0.2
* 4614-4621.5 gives 0.4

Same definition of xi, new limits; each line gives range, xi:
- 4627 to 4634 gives 9.239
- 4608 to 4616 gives 11.43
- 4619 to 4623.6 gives 10.56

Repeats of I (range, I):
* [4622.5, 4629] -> 0.94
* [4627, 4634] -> 0.62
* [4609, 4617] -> 0.79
